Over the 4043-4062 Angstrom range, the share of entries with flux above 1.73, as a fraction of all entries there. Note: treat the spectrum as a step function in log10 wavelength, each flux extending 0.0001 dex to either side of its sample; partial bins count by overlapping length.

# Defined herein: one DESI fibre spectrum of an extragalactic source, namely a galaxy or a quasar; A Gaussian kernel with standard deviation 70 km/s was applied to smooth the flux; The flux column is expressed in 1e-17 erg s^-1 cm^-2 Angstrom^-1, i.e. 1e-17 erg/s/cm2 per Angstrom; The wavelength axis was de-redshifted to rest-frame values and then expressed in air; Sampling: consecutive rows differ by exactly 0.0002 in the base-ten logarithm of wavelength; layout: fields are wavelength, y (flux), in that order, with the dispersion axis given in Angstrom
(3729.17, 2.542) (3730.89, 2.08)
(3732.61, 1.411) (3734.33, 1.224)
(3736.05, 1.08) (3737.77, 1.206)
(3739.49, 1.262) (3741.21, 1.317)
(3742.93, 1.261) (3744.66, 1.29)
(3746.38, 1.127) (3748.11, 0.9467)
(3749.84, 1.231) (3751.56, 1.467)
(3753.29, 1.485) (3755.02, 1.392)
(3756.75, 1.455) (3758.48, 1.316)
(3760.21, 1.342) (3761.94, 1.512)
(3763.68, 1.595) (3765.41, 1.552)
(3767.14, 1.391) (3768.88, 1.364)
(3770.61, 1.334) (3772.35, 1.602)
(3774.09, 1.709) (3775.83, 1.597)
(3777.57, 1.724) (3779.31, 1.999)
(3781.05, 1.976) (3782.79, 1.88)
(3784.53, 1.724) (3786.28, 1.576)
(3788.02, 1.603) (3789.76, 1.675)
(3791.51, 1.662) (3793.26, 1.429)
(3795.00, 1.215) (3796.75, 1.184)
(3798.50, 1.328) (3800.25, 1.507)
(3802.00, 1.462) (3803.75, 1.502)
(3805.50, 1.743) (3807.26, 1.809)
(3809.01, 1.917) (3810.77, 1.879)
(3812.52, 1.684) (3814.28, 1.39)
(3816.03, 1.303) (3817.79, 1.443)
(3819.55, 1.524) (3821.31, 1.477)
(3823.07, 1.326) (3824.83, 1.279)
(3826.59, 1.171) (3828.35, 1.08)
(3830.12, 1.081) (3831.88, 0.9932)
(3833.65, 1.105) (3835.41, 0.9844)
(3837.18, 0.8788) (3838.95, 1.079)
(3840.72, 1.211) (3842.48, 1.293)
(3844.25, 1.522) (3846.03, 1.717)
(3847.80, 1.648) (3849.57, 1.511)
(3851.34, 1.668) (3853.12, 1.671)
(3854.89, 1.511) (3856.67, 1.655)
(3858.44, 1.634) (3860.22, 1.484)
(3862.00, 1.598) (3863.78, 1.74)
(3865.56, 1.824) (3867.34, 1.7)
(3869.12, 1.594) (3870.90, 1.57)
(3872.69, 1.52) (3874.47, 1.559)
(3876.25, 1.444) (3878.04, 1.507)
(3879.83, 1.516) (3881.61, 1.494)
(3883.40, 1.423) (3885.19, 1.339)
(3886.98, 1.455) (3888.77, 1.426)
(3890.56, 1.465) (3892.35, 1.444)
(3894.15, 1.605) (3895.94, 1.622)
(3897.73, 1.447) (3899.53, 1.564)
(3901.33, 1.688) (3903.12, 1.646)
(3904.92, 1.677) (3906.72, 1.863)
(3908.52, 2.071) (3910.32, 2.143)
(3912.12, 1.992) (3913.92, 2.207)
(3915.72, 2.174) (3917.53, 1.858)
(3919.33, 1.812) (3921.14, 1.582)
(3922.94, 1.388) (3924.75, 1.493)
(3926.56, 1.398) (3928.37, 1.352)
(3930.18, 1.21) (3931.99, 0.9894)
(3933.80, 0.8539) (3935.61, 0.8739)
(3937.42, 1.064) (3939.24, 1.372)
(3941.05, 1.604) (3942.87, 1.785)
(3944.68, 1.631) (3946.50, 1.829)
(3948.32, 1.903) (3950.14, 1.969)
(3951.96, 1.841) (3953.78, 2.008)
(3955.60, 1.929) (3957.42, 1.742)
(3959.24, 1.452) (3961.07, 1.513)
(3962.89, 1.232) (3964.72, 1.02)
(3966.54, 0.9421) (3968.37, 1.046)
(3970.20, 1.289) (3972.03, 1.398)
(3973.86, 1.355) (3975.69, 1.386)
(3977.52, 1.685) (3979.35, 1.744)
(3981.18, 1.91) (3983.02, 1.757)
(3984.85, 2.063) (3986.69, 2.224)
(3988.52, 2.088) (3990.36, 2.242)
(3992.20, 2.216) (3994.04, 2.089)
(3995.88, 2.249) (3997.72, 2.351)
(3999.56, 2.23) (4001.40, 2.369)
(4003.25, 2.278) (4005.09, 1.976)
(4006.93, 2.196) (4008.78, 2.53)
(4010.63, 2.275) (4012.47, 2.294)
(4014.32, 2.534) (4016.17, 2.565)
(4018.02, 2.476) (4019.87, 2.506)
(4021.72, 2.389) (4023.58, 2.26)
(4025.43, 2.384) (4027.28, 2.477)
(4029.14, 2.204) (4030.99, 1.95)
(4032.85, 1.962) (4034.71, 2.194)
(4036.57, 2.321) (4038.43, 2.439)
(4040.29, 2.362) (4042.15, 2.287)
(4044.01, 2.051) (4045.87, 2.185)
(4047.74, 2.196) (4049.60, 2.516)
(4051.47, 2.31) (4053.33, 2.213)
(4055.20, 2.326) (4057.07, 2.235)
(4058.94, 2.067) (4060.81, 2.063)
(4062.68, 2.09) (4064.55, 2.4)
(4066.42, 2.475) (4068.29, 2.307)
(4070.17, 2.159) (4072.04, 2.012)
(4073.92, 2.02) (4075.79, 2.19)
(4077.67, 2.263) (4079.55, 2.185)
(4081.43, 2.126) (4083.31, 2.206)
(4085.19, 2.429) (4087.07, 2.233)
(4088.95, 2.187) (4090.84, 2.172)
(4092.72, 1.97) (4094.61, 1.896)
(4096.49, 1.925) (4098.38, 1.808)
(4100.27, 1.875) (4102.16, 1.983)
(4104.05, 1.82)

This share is 1.0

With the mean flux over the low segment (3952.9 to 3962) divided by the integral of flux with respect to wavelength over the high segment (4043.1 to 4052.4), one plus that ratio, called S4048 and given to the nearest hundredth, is 1.08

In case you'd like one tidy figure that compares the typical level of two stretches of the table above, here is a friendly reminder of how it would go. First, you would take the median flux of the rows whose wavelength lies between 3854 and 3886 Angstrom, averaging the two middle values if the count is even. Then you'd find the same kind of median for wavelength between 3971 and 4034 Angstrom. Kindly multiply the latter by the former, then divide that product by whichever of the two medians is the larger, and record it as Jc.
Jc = 1.54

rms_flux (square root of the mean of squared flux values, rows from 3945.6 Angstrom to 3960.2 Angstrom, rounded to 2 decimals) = 1.84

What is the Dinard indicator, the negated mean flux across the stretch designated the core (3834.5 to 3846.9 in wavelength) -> -1.2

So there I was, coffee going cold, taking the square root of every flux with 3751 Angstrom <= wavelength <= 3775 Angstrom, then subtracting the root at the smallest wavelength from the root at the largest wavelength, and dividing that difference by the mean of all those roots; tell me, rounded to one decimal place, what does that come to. 0.1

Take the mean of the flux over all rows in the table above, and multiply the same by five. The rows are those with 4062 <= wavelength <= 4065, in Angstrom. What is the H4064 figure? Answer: 11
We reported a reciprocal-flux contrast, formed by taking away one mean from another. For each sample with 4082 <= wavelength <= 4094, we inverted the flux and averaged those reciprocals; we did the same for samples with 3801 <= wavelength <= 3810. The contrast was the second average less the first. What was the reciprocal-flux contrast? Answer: 0.14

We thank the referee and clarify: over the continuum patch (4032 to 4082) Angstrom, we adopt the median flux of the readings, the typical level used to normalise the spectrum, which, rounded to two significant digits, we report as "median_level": 2.2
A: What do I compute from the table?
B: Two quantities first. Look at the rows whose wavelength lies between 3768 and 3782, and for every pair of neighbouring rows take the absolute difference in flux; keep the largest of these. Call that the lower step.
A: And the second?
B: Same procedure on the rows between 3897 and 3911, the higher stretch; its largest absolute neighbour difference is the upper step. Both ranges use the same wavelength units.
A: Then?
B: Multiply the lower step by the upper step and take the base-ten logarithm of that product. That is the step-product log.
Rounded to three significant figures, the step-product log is -1.24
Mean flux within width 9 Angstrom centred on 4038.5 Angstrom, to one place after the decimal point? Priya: 2.3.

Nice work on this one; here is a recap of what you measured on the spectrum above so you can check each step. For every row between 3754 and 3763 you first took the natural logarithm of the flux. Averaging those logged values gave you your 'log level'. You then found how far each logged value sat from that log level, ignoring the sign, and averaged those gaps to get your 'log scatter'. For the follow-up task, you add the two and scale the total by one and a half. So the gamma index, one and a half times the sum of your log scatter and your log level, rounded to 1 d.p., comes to 0.6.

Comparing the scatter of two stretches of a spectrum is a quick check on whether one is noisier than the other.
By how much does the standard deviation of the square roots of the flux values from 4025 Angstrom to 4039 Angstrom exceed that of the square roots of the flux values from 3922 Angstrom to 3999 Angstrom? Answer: -0.10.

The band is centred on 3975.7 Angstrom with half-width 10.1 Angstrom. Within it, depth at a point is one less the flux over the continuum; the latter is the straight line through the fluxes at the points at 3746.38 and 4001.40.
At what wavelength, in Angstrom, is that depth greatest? 3966.54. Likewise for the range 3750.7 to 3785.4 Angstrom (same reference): 3770.61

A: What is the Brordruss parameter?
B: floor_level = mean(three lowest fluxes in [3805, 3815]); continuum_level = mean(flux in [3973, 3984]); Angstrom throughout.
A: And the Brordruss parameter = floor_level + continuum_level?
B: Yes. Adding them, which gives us 3.25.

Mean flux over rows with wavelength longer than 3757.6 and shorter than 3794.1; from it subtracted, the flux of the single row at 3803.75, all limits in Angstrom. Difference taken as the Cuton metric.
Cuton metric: 0.10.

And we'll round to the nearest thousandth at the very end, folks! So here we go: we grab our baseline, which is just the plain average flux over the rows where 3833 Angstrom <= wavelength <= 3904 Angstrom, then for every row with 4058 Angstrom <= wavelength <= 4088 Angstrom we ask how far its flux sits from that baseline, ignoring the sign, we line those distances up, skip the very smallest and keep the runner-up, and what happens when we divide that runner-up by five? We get 0.105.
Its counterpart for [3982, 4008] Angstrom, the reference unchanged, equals 0.096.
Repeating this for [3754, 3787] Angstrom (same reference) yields 0.008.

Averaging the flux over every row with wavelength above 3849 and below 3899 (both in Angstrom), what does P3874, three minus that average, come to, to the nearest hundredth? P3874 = 1.45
